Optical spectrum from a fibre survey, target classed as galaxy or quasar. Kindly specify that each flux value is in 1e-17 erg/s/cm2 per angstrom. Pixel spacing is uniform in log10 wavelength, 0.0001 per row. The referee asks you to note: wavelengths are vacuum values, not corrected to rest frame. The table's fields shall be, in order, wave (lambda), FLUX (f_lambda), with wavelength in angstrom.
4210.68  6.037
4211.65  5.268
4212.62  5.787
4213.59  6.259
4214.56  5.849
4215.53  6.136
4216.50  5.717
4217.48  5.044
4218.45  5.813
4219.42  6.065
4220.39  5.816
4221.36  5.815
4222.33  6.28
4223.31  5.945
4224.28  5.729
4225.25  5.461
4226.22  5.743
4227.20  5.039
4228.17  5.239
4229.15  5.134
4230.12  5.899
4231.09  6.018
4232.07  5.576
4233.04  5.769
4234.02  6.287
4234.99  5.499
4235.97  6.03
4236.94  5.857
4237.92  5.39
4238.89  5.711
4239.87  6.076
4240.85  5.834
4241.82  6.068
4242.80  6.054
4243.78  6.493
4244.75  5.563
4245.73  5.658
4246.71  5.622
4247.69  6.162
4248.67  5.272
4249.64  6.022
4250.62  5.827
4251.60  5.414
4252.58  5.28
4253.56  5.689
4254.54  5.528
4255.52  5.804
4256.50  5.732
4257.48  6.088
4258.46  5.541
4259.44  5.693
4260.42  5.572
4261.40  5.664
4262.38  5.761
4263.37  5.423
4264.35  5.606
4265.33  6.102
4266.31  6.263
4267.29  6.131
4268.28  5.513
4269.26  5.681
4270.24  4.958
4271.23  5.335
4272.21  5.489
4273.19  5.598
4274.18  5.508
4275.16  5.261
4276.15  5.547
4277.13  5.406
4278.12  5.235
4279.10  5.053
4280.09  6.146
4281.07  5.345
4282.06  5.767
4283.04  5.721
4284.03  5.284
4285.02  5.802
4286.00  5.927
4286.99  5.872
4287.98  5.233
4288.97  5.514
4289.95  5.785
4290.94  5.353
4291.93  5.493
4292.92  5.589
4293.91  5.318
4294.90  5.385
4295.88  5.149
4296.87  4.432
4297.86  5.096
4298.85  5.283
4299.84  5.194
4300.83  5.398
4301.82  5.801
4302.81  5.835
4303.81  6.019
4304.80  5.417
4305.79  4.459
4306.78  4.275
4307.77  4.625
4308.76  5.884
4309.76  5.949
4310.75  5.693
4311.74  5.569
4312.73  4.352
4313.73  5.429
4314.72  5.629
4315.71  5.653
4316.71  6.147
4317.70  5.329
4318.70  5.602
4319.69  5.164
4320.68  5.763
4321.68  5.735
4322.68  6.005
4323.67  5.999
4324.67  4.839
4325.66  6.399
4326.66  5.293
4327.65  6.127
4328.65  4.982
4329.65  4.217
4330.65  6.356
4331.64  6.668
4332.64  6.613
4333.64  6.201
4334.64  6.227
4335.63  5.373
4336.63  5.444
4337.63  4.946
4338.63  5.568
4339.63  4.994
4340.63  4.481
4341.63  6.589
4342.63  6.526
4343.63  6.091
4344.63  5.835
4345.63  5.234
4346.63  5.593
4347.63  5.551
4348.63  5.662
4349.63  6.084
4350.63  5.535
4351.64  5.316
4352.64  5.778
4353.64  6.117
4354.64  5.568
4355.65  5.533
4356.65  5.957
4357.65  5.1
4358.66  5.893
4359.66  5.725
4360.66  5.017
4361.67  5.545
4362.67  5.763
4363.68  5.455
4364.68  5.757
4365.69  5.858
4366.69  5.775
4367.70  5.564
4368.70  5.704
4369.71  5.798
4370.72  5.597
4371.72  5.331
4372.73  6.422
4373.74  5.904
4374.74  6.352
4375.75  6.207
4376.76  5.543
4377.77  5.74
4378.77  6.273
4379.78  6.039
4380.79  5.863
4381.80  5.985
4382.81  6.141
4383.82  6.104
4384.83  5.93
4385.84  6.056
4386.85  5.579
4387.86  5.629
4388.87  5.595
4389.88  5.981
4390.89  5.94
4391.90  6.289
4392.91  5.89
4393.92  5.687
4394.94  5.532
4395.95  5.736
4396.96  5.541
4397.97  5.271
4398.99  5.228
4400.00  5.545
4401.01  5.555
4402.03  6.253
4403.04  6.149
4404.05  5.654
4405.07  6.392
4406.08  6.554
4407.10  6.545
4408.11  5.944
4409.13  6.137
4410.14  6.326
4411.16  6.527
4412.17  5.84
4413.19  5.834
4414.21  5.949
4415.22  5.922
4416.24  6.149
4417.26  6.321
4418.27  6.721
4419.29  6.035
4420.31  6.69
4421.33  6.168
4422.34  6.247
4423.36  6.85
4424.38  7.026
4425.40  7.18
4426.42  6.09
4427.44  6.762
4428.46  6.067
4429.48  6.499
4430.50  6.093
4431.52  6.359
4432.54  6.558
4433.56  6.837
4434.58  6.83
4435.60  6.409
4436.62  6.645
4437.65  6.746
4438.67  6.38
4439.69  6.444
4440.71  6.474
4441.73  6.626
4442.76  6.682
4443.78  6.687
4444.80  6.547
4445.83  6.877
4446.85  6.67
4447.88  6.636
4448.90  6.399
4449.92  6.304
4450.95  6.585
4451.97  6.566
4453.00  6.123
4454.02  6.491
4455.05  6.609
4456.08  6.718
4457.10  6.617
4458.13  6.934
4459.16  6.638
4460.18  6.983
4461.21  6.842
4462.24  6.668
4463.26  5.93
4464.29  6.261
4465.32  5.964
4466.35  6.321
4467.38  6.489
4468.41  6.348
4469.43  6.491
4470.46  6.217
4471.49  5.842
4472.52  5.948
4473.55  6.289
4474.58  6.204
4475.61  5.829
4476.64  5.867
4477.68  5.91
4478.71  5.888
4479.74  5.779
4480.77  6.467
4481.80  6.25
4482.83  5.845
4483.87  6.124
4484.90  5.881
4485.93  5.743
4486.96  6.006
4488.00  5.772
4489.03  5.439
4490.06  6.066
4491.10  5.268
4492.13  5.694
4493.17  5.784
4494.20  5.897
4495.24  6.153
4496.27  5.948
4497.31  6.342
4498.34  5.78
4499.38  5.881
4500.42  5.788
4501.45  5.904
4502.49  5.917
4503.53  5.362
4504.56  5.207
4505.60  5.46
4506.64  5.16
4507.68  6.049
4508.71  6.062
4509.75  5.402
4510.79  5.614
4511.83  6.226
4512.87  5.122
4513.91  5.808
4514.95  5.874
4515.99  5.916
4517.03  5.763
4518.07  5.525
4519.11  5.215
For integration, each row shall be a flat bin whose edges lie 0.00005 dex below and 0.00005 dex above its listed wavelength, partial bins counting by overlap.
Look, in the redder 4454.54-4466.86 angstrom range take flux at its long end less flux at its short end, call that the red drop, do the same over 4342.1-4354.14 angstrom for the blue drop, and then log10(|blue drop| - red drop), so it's -0.16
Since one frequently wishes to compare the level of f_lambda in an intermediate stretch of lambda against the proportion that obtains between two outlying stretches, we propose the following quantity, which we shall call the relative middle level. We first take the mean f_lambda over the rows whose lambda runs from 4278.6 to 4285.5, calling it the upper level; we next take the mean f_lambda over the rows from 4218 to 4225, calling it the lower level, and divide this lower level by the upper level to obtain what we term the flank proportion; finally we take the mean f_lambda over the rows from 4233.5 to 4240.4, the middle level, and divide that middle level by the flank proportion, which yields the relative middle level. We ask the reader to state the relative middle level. 5.5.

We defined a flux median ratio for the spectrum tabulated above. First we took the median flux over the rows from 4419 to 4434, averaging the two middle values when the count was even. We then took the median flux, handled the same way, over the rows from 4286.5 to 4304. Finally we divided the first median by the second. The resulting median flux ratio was 1.21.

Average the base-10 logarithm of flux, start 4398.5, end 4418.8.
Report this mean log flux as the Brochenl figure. 0.783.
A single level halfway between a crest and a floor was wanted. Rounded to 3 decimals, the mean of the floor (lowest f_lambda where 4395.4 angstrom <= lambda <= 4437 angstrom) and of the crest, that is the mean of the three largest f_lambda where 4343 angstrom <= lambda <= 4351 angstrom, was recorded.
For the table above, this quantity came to 5.616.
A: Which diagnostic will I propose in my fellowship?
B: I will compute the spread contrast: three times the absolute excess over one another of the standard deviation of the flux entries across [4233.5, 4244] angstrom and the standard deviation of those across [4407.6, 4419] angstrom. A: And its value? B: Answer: 0.1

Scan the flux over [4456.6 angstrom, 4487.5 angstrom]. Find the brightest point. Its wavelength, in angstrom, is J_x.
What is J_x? 4460.18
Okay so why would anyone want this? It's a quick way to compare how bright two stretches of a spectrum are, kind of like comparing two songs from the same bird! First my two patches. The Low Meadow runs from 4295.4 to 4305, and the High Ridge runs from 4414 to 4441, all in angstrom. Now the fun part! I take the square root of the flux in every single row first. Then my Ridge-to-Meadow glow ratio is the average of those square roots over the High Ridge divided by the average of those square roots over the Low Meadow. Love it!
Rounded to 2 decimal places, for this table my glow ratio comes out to 1.10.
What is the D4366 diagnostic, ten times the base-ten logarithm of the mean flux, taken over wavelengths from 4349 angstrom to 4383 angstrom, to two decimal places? 7.61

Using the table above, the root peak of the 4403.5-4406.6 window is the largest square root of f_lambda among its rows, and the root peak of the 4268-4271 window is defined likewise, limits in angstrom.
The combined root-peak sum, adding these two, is 4.94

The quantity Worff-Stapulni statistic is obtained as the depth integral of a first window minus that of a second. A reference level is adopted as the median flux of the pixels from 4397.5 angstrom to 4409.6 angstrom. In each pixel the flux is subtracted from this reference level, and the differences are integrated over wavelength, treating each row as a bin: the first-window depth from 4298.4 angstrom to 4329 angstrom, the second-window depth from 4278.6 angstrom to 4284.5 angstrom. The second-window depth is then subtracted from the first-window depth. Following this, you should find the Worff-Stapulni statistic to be 14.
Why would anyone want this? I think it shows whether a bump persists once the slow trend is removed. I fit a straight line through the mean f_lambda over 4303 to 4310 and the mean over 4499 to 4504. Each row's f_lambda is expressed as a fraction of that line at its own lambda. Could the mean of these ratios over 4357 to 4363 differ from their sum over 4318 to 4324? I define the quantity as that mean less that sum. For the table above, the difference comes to -5.48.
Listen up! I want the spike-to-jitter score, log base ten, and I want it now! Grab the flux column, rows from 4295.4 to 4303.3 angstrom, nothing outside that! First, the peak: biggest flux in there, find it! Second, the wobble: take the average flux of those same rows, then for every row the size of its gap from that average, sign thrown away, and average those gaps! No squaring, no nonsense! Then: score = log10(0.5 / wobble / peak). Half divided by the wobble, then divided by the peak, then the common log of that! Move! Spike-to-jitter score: -0.55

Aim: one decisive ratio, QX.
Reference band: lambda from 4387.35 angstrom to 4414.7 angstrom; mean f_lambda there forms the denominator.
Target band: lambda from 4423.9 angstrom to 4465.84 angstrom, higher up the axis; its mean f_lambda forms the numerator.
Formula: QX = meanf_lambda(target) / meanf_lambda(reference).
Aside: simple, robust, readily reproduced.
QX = 1.109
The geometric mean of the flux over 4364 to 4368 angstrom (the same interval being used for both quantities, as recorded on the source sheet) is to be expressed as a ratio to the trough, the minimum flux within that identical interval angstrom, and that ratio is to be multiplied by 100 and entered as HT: 103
